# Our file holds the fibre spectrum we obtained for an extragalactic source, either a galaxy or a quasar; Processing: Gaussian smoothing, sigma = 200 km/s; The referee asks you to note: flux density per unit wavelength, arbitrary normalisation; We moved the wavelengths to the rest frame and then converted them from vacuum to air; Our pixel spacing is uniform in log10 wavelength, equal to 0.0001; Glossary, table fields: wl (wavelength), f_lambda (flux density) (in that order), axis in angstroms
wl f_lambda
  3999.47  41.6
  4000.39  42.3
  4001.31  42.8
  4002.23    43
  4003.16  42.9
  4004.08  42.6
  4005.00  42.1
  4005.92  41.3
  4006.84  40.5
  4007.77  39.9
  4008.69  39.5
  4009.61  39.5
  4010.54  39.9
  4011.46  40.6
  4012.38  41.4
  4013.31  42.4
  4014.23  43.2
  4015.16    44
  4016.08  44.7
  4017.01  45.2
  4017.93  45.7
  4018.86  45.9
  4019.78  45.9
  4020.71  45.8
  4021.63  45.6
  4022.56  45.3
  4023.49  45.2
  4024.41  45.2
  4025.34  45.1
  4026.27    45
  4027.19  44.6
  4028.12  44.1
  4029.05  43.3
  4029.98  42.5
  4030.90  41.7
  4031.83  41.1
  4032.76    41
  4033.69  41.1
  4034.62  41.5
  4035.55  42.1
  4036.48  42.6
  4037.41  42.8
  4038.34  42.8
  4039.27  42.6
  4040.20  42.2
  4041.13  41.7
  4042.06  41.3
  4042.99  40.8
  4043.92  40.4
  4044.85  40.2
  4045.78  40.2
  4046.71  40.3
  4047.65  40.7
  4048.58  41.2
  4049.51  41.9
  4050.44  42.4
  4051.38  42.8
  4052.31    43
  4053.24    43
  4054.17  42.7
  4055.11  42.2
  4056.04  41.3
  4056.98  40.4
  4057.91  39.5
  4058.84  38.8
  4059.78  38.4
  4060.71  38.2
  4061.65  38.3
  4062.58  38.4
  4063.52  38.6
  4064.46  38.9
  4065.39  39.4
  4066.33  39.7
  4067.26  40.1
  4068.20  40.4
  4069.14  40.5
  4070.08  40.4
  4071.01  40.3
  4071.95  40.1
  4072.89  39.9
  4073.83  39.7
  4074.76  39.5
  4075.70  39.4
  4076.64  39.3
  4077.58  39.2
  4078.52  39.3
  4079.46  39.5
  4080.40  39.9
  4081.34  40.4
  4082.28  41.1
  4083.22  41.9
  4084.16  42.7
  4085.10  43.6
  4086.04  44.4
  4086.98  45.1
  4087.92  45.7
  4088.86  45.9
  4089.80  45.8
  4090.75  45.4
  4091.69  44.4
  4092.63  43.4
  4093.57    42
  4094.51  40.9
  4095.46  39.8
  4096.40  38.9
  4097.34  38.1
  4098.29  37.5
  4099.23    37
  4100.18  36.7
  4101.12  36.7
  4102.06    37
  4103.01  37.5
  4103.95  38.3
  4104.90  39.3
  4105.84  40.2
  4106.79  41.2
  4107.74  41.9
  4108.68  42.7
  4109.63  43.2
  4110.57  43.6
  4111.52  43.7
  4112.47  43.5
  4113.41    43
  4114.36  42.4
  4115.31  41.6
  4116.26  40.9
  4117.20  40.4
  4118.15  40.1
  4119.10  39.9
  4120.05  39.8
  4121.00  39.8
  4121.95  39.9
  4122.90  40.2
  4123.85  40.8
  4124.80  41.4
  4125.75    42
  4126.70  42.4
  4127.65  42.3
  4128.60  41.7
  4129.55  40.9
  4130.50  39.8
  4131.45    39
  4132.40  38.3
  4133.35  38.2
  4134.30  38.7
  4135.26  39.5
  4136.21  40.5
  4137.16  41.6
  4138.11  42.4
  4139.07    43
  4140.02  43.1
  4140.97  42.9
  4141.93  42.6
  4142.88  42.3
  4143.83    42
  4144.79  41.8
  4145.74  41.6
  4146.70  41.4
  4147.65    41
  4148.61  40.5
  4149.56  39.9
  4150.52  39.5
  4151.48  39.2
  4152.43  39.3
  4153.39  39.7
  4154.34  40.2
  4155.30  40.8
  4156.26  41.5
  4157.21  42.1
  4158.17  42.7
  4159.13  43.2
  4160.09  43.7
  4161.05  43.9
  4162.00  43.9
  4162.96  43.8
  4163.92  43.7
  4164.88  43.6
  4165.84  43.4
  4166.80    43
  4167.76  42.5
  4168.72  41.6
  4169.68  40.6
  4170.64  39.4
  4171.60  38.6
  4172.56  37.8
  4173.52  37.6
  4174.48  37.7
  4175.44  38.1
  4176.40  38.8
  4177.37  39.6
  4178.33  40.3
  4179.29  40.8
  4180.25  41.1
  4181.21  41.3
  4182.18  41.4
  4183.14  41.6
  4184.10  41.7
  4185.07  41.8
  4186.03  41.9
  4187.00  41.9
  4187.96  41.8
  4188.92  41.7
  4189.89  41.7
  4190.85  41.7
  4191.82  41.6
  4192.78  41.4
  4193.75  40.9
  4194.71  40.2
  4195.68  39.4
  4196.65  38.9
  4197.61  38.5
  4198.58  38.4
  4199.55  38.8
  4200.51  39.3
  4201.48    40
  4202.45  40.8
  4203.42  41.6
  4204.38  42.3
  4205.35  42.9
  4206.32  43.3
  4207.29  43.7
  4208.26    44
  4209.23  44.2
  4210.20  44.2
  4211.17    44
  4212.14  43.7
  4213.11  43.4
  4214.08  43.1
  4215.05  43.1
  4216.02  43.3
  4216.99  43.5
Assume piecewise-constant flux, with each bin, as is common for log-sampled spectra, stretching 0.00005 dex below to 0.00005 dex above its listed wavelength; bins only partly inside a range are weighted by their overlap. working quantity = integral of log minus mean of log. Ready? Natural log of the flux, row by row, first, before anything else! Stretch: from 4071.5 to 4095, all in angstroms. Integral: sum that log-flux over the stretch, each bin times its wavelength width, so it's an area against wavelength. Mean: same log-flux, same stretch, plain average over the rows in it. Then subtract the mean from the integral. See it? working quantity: 84.0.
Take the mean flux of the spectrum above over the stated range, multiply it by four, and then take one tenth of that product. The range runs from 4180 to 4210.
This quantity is 16.5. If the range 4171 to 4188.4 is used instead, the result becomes 16.1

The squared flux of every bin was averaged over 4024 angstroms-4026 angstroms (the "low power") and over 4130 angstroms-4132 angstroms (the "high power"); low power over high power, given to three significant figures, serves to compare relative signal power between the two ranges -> 1.31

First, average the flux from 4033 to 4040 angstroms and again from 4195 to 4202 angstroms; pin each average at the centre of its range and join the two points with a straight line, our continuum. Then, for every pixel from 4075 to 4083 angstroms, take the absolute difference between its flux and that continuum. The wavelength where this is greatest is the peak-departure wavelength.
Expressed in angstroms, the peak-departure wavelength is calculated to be 4077.58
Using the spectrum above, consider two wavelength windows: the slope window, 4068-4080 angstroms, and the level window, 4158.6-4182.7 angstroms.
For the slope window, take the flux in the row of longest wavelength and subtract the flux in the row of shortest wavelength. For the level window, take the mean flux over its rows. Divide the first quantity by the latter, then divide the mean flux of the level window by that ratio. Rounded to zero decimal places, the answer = -1884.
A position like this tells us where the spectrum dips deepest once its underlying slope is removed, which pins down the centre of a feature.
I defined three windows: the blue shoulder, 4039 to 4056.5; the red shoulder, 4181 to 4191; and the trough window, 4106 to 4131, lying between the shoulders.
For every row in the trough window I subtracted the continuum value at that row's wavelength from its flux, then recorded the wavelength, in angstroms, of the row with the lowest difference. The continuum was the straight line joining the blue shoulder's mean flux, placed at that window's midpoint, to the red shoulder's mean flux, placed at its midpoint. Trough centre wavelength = 4130.50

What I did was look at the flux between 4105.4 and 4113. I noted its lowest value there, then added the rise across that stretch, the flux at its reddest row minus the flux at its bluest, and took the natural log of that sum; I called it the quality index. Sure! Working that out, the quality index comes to 3.77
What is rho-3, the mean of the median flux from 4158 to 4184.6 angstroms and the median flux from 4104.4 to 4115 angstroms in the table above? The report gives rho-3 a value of 42.1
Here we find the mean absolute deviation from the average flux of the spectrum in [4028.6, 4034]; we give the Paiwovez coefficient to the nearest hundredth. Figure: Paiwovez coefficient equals 0.74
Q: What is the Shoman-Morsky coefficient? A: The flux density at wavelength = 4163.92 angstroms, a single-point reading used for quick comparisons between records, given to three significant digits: 43.7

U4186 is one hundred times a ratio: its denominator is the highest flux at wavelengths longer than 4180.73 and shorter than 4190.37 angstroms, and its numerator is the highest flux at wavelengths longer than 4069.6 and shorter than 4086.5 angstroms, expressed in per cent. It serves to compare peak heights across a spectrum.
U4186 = 106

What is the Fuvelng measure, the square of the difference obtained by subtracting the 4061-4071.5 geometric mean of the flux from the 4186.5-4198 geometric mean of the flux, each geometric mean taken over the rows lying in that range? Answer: 1.6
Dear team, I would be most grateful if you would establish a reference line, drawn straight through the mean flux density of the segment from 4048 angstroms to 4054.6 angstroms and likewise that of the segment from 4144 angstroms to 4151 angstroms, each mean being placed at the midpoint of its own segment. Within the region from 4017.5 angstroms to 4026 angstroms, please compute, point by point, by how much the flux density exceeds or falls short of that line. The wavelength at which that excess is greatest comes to 4019.78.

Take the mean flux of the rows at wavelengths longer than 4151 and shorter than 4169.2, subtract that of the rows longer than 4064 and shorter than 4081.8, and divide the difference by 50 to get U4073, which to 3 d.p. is 0.048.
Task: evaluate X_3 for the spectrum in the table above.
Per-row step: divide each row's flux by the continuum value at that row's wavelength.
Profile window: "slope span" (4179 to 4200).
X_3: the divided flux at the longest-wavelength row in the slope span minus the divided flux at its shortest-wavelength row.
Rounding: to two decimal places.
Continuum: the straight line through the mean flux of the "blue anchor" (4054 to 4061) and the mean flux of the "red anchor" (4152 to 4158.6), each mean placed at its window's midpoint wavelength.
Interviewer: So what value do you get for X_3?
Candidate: -0.05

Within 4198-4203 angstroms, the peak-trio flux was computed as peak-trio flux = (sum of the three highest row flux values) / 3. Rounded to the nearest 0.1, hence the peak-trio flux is 40.0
